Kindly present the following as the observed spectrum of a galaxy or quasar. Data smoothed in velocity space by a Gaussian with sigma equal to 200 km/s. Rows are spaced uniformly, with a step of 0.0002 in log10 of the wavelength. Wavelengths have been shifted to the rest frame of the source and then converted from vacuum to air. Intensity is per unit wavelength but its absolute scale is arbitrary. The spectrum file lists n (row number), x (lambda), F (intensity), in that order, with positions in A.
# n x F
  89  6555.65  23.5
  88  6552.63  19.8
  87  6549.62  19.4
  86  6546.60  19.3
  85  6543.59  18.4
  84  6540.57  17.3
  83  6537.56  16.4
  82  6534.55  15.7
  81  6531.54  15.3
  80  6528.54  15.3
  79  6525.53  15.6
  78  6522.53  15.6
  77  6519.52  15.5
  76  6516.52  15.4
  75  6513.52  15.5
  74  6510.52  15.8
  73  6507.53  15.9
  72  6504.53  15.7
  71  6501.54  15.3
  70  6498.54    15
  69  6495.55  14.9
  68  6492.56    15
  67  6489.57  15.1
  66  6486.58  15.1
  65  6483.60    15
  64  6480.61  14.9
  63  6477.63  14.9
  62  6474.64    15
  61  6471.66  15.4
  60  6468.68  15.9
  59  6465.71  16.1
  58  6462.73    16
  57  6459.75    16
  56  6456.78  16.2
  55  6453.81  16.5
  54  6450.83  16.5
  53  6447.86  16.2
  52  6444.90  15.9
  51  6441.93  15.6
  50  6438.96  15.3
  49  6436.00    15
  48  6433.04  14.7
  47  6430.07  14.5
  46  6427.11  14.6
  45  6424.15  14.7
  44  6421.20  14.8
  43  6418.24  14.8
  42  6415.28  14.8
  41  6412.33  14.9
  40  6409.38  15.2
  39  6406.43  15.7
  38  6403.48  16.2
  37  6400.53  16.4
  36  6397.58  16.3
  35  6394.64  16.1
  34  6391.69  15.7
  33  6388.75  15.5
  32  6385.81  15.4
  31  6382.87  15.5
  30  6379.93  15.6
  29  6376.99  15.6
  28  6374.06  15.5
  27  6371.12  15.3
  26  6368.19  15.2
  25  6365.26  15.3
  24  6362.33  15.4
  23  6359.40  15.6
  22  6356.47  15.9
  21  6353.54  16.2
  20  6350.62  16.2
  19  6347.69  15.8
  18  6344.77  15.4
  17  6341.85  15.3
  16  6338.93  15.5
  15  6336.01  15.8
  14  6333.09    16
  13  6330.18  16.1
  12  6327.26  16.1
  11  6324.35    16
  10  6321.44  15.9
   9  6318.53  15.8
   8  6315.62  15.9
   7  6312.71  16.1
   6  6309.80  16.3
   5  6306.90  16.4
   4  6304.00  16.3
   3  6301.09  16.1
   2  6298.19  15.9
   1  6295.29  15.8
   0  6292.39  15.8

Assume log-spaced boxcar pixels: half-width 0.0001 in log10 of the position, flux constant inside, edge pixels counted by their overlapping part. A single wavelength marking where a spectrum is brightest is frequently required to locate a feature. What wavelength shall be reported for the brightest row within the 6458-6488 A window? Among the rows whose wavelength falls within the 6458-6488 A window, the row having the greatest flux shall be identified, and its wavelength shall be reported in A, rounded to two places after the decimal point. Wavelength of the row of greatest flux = 6465.71 A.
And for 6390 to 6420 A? 6400.53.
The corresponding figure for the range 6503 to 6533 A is 6507.53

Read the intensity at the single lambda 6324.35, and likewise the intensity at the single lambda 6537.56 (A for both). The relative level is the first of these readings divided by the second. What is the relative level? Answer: 0.98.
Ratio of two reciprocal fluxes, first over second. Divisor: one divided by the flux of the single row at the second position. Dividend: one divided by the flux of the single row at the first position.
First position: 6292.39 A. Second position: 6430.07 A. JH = 0.92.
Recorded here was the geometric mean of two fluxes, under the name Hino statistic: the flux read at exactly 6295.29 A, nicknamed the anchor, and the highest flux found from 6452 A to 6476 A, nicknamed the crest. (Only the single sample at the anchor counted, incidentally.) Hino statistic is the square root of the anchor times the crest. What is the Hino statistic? 16.1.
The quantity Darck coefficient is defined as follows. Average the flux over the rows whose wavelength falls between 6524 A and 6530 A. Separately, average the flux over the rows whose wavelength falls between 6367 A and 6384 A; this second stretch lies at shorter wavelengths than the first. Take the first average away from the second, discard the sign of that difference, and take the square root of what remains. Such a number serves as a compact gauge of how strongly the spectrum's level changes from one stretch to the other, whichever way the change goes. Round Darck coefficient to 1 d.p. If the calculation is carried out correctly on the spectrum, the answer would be 0.0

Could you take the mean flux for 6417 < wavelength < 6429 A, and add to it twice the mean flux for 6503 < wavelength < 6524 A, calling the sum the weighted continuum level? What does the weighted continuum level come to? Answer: 46.0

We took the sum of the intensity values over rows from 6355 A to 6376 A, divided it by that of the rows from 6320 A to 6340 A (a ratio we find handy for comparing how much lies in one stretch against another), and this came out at 0.97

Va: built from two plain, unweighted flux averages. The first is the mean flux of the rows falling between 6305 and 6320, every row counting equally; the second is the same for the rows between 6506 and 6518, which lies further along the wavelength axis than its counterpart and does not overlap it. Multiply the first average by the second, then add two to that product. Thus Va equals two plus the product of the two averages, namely 254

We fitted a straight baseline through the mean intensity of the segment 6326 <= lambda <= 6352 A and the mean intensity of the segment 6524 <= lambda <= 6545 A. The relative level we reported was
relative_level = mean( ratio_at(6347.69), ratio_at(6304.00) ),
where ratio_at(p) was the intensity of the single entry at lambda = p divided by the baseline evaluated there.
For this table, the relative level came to 1.02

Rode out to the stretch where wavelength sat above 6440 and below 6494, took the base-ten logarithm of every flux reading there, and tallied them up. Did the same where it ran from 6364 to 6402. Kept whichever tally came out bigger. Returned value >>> 21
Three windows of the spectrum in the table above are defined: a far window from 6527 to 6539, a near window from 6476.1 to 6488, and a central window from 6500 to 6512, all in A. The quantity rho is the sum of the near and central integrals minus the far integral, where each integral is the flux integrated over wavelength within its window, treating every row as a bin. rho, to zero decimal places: 178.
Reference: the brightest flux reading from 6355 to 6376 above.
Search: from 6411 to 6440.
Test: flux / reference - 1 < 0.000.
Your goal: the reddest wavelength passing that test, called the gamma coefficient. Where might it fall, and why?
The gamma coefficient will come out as 6438.96 A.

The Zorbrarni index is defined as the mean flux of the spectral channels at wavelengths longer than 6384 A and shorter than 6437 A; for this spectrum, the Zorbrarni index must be 15.3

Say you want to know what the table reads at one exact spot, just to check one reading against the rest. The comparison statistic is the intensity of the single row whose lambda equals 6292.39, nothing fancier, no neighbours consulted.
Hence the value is 15.8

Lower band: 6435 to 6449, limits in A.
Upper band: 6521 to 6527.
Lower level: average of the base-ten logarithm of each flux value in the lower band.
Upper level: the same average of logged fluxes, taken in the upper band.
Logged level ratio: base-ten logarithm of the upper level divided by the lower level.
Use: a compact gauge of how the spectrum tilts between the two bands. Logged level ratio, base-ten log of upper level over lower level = 0.000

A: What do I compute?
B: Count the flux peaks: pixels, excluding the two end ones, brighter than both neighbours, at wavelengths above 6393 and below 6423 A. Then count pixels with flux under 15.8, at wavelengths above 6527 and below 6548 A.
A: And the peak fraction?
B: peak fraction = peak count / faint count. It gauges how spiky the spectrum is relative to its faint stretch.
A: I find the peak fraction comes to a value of 0.33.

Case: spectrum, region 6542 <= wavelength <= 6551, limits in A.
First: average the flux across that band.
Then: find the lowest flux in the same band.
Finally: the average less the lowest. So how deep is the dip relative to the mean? 0.6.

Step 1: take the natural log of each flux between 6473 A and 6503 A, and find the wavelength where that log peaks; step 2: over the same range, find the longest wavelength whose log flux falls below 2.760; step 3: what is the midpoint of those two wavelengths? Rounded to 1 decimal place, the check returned 6501.5 A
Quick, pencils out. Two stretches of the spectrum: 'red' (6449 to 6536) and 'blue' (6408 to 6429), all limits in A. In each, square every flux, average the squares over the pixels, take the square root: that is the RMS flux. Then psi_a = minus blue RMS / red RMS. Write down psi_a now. -0.96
